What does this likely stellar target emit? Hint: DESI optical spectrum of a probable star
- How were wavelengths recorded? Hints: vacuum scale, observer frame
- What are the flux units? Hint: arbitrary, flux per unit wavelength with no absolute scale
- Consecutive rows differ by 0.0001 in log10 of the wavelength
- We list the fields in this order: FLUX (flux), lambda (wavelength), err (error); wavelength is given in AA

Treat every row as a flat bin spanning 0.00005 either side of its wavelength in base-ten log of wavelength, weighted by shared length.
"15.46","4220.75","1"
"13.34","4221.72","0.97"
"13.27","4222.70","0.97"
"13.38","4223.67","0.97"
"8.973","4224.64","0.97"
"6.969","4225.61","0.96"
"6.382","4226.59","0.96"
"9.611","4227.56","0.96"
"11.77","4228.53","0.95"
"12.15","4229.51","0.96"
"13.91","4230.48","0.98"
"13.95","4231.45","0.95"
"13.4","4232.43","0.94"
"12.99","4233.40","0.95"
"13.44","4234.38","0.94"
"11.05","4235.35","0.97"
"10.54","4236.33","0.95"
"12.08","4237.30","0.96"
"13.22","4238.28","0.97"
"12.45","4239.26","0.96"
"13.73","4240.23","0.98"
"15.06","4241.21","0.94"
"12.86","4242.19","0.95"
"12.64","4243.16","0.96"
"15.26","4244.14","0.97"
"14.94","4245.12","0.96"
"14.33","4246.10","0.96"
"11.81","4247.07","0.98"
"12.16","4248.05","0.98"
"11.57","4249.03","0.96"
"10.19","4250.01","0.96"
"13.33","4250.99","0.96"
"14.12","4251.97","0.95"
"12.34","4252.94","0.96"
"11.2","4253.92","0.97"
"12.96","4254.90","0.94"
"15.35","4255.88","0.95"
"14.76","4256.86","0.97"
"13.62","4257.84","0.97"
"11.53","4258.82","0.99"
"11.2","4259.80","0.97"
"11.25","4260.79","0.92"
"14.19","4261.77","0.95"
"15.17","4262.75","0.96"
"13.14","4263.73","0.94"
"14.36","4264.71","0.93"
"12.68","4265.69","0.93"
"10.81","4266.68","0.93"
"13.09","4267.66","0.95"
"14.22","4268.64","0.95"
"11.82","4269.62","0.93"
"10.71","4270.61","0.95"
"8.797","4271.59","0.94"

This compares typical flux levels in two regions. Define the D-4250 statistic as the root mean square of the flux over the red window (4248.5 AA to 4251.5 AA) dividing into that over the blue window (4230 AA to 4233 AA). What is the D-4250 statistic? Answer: 1.17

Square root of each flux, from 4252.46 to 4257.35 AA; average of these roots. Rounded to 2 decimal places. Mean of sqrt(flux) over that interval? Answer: 3.64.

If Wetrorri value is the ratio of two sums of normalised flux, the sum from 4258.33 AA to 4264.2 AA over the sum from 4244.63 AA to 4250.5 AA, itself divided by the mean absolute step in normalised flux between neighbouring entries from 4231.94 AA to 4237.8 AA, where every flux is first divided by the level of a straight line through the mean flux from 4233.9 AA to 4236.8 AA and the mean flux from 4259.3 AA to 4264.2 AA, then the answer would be 10.5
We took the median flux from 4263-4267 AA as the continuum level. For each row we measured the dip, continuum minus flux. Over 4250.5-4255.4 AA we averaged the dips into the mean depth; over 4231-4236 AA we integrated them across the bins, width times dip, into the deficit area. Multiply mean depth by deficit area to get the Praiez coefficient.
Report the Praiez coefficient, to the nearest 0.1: 0.0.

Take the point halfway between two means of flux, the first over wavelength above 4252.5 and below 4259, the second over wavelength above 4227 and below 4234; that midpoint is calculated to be 12.8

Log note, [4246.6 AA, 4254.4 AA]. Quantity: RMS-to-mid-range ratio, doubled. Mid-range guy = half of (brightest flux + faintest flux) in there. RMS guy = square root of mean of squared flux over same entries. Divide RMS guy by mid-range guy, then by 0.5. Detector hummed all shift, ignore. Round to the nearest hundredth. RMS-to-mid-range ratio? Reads 2.00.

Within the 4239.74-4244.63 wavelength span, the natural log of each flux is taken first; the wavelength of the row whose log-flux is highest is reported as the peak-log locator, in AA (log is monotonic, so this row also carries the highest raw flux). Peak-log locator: 4244.14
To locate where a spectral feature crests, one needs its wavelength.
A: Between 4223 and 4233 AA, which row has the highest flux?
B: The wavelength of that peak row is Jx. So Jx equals 4231.45 AA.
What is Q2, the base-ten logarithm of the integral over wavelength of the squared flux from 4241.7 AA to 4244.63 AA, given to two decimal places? 2.74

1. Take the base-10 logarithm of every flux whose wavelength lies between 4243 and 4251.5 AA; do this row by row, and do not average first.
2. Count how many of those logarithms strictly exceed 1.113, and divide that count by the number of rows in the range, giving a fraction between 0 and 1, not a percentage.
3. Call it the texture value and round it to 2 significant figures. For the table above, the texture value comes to 0.44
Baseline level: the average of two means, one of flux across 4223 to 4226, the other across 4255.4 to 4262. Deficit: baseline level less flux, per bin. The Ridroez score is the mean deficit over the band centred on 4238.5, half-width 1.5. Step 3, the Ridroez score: -1.1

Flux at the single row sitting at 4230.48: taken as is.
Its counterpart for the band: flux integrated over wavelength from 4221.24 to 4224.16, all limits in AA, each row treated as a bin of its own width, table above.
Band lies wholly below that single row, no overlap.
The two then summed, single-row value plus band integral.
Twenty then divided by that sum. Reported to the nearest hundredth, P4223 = 0.38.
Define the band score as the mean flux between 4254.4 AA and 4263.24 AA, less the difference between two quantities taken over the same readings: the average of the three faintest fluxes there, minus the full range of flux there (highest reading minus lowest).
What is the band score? 6.2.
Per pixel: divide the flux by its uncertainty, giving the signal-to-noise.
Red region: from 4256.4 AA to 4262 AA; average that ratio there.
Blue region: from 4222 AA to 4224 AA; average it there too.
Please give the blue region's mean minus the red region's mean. 0.5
